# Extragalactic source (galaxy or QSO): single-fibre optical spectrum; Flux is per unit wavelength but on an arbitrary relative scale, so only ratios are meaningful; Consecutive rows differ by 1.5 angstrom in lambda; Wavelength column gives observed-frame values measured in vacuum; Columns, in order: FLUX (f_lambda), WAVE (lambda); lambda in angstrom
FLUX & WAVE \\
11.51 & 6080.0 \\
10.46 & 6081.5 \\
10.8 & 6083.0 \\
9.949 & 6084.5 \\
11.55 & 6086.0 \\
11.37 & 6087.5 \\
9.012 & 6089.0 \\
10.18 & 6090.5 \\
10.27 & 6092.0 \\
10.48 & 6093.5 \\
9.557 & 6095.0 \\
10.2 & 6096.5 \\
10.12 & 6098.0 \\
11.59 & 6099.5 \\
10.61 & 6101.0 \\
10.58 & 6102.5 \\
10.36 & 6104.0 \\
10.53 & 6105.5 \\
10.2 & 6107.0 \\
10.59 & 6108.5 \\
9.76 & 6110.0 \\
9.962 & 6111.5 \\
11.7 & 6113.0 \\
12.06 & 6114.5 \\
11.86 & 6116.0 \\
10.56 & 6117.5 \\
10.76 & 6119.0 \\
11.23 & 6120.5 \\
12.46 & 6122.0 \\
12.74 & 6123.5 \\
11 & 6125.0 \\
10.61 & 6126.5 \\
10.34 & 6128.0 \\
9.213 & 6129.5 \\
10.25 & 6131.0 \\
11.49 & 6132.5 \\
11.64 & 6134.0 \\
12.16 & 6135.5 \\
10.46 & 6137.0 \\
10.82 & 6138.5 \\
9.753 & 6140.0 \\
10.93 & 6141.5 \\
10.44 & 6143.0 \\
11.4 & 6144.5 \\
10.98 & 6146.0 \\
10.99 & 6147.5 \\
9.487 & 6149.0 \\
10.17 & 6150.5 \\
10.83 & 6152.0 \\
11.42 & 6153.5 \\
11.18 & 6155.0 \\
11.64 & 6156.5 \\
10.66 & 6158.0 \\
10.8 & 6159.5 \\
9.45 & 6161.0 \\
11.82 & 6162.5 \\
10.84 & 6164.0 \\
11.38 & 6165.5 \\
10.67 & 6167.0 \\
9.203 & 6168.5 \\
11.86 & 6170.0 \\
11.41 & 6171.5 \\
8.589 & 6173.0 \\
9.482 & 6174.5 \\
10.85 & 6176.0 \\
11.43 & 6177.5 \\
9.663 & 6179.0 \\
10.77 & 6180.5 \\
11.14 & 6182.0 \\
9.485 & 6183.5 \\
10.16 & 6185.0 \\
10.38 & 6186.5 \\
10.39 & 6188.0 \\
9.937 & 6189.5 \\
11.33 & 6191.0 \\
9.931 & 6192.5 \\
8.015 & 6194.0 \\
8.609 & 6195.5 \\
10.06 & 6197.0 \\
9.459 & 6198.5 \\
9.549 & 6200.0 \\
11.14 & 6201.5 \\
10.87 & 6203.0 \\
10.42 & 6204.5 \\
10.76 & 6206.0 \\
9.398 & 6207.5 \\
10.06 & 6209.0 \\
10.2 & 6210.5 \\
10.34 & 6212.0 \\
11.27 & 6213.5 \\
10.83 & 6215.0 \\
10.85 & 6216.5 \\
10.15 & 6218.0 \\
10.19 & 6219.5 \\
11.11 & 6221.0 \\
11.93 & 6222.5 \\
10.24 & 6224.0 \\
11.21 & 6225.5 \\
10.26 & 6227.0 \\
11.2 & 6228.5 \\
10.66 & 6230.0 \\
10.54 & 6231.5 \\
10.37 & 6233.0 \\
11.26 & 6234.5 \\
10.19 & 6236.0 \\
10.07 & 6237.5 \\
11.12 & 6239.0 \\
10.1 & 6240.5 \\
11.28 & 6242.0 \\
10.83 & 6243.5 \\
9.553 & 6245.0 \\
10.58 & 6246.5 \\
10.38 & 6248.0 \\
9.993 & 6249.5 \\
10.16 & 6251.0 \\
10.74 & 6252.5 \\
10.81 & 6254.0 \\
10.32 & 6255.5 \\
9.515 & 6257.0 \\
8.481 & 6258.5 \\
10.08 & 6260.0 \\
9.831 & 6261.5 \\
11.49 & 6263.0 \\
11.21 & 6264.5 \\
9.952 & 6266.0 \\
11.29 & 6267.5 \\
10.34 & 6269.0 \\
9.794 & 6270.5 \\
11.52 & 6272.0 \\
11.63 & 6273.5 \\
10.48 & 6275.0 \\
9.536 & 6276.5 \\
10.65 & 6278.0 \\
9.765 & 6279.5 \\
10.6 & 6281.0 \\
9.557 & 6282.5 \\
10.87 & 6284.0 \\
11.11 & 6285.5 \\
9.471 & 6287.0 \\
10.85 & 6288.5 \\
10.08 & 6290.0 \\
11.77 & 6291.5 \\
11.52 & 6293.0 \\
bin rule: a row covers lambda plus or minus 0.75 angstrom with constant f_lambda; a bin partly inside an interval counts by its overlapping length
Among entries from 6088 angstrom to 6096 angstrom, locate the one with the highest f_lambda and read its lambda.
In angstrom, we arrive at 6093.5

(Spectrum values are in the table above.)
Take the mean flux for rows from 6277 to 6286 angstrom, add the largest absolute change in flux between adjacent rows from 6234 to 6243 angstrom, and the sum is 11.6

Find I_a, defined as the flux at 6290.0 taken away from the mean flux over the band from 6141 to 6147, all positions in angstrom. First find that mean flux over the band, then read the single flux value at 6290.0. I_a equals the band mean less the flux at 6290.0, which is 0.86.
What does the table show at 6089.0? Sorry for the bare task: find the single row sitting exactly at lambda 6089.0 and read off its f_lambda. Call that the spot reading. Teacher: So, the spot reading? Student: 9.012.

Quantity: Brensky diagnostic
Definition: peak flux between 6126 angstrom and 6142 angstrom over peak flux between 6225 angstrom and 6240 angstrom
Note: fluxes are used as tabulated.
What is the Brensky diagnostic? 1.08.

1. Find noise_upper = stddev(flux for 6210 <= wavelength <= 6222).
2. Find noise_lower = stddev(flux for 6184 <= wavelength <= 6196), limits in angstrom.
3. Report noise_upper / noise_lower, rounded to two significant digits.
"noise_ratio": 0.43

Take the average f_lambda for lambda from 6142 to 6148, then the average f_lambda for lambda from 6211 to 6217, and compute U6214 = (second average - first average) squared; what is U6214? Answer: 0.02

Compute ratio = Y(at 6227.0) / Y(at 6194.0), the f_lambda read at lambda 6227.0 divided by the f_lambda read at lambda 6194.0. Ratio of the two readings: 1.28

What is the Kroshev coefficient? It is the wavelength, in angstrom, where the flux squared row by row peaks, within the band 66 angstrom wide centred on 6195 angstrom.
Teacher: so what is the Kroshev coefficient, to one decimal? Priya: 6222.5 angstrom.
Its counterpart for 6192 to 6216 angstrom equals 6213.5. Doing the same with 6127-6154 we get 6135.5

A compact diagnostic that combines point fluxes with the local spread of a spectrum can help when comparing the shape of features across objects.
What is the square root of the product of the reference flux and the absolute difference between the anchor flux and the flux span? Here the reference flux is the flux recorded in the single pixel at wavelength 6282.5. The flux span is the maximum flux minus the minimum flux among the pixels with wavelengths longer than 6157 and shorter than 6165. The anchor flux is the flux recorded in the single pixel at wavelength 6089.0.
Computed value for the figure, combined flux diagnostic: 8.0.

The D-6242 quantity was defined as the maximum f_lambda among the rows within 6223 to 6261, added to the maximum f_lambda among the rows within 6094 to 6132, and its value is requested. 24.0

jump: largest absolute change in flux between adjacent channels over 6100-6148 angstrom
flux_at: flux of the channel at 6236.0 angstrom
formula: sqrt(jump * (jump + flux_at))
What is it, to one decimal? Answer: 4.6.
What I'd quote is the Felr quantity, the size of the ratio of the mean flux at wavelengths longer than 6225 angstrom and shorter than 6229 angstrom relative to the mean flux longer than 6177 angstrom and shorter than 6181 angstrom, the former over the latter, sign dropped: 1.03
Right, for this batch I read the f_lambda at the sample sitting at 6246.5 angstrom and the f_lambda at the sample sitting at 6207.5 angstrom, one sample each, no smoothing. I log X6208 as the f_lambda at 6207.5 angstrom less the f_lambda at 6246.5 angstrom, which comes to -1.2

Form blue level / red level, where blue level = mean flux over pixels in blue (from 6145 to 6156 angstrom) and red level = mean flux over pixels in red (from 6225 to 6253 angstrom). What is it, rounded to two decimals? 1.02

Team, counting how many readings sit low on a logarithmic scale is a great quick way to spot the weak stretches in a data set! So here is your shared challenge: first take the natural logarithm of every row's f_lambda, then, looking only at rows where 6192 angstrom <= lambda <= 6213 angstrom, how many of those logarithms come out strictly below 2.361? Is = 11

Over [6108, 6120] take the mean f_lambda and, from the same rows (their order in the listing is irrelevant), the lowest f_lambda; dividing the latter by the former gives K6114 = 0.89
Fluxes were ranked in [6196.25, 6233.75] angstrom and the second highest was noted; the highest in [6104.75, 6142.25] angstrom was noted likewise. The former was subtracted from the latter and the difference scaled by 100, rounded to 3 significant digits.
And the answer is 147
